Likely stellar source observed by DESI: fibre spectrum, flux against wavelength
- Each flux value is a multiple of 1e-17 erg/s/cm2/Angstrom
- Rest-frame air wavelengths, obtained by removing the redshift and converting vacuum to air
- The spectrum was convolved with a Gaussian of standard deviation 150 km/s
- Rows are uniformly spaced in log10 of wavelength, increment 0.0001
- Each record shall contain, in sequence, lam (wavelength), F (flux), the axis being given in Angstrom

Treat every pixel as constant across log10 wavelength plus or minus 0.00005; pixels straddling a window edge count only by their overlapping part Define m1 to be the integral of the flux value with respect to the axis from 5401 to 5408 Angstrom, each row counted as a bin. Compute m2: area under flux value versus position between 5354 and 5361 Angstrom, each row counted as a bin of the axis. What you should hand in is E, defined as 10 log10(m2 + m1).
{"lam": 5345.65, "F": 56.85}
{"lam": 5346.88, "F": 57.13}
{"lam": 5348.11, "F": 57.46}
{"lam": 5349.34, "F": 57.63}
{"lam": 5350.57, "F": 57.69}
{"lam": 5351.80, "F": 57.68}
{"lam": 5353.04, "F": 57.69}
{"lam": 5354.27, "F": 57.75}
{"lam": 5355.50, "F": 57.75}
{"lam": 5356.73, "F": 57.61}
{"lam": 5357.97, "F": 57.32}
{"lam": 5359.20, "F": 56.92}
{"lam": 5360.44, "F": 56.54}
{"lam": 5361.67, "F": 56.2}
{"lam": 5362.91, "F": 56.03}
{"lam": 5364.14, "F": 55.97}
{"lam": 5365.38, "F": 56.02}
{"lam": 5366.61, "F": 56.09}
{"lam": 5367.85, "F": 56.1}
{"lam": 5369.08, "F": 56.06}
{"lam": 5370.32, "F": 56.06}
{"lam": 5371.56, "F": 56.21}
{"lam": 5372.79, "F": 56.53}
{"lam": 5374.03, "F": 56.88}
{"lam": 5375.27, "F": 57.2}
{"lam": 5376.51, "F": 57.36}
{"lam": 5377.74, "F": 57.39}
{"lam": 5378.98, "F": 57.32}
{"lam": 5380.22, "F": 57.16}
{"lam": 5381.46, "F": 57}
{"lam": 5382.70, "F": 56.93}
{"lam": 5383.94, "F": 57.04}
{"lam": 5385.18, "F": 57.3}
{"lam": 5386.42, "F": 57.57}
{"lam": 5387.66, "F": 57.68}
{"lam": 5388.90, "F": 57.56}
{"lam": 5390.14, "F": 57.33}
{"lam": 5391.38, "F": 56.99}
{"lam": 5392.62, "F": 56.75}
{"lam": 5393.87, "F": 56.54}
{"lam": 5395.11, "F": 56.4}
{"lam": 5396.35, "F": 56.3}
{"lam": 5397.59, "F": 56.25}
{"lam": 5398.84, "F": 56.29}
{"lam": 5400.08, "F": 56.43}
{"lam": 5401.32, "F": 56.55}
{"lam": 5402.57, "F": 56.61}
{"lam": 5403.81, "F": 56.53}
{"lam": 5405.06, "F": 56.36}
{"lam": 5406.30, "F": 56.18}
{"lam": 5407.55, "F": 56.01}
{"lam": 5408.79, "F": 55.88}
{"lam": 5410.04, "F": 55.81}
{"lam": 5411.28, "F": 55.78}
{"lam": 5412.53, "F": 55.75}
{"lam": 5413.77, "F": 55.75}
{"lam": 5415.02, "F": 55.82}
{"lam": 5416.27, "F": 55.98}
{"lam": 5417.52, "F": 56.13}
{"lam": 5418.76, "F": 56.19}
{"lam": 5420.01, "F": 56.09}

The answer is 29.0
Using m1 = 394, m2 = 401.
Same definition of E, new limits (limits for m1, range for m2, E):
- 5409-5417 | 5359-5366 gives 29.2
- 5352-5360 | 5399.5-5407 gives 29.5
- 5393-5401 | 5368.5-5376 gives 29.4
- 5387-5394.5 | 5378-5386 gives 29.5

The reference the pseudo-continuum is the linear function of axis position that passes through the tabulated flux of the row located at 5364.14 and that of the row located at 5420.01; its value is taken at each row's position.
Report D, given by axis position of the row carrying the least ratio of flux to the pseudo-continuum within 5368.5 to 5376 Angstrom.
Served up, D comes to 5370.32 Angstrom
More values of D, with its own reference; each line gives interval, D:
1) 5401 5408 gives 5407.55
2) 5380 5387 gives 5382.70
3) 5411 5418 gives 5413.77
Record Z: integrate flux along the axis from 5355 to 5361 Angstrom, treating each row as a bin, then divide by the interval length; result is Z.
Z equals 57.2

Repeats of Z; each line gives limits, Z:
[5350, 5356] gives 57.7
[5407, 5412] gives 55.9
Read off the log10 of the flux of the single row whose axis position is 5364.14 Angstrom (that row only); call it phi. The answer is 1.748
